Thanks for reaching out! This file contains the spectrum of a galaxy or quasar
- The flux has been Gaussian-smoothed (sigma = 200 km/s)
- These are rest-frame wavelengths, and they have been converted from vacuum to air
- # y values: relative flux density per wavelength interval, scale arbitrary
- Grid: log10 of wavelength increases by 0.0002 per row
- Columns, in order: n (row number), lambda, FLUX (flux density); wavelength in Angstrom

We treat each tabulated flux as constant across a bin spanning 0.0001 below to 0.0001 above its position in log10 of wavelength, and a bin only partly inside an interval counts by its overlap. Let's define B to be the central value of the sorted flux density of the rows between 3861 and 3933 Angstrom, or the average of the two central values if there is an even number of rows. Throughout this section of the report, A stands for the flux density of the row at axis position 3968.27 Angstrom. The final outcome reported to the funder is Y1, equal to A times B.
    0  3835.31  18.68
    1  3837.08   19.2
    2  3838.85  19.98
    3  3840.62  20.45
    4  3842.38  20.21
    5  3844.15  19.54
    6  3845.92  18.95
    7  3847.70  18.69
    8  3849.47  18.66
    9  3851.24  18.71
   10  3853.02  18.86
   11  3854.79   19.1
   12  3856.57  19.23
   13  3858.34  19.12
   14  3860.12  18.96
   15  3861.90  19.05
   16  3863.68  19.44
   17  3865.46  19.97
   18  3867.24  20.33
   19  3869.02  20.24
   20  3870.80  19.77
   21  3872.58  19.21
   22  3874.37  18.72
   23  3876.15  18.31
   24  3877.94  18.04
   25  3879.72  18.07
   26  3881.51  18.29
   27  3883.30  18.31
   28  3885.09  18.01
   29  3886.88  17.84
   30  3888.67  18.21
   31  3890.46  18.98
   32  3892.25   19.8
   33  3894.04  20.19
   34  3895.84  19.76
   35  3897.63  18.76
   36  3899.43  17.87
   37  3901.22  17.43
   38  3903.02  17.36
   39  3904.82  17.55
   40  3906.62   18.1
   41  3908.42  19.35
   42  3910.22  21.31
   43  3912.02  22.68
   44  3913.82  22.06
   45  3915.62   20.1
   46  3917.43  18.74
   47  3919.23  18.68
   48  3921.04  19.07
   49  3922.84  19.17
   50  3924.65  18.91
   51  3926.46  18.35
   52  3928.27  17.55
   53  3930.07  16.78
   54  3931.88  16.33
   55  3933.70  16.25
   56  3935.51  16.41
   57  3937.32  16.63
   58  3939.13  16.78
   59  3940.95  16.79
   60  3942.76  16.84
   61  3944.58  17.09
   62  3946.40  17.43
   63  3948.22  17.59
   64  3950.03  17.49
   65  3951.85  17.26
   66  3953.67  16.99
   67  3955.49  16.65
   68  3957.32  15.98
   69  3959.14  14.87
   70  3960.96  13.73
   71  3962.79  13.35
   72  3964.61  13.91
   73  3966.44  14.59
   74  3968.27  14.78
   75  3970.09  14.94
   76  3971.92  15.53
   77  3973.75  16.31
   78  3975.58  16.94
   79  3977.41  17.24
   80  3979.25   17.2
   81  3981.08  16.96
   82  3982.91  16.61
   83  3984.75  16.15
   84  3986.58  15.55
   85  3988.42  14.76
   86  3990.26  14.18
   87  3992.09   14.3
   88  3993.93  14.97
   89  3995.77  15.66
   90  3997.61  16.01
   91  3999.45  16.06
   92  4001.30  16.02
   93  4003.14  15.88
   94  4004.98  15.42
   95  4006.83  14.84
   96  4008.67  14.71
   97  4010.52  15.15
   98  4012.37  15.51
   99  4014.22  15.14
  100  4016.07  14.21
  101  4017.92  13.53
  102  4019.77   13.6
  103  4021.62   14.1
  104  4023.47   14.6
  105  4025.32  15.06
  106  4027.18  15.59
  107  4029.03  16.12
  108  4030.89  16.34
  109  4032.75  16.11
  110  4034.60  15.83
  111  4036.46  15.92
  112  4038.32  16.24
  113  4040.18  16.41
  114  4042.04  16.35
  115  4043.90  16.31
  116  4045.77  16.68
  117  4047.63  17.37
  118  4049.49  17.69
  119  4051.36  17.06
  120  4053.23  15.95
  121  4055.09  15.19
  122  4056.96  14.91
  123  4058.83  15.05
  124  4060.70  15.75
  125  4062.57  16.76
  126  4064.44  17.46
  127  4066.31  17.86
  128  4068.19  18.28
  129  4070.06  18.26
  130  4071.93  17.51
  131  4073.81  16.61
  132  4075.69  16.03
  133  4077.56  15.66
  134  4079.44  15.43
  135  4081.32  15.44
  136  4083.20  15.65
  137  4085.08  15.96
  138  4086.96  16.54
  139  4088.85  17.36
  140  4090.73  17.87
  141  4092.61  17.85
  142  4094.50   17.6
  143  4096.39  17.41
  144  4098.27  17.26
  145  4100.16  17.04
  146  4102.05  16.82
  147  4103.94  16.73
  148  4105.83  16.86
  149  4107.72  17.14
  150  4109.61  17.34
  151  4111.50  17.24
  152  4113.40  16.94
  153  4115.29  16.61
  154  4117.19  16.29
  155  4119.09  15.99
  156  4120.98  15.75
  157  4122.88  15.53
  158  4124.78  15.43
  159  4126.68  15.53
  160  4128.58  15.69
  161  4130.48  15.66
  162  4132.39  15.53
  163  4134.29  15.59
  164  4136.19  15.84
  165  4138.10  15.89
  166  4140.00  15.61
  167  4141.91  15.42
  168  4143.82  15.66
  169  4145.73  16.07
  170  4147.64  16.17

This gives 277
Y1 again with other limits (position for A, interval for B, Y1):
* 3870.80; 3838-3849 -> 391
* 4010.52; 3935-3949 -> 255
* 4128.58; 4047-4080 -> 262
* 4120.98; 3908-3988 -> 266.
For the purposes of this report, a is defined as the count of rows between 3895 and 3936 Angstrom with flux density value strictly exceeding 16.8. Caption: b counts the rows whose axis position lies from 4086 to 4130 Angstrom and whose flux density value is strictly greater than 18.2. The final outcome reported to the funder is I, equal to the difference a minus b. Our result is 19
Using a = 19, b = 0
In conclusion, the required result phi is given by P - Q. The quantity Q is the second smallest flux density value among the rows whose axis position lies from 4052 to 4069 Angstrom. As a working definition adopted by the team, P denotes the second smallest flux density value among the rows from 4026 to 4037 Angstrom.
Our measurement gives 0.8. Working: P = 15.83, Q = 15.05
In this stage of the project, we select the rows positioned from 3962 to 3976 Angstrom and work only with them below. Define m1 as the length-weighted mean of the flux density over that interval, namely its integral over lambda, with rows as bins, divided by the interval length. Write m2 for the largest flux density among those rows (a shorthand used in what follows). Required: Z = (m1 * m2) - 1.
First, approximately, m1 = 15.0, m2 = 16.94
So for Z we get 253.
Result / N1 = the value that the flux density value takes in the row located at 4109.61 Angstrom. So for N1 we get 17.34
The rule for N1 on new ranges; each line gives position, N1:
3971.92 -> 15.53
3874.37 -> 18.72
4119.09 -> 15.99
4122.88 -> 15.53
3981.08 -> 16.96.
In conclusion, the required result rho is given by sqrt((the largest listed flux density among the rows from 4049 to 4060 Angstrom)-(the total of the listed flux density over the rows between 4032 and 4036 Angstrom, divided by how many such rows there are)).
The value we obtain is 1.3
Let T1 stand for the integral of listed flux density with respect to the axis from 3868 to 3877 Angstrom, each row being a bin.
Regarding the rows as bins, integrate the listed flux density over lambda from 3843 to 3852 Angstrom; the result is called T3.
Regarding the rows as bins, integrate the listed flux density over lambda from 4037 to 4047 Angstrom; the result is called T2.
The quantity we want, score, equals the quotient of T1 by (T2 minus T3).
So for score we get -27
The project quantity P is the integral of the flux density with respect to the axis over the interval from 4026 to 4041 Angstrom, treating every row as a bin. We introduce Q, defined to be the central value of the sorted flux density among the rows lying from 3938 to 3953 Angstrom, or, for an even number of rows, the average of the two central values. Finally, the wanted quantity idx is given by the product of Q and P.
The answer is 4134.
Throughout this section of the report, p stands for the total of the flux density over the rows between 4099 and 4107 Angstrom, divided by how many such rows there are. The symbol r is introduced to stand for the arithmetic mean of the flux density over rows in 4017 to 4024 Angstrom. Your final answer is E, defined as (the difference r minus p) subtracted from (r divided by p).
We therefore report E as 3.7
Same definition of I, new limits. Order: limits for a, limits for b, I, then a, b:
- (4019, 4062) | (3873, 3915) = -11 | 3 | 14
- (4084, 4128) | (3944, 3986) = 13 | 13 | 0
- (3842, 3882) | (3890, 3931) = 7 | 23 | 16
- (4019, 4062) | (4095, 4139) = 3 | 3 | 0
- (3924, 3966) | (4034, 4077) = 8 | 10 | 2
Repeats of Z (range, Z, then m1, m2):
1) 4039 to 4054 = 295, 16.7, 17.69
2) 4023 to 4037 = 256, 15.7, 16.34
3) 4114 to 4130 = 263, 15.9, 16.61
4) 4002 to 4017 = 239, 15.1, 15.88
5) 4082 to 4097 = 303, 17.0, 17.87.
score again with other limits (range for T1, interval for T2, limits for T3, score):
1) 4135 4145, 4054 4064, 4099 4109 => -12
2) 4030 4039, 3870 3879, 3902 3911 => 131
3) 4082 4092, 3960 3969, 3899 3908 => -5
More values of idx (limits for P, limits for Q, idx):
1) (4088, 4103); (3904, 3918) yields 5149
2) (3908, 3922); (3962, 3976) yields 4219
